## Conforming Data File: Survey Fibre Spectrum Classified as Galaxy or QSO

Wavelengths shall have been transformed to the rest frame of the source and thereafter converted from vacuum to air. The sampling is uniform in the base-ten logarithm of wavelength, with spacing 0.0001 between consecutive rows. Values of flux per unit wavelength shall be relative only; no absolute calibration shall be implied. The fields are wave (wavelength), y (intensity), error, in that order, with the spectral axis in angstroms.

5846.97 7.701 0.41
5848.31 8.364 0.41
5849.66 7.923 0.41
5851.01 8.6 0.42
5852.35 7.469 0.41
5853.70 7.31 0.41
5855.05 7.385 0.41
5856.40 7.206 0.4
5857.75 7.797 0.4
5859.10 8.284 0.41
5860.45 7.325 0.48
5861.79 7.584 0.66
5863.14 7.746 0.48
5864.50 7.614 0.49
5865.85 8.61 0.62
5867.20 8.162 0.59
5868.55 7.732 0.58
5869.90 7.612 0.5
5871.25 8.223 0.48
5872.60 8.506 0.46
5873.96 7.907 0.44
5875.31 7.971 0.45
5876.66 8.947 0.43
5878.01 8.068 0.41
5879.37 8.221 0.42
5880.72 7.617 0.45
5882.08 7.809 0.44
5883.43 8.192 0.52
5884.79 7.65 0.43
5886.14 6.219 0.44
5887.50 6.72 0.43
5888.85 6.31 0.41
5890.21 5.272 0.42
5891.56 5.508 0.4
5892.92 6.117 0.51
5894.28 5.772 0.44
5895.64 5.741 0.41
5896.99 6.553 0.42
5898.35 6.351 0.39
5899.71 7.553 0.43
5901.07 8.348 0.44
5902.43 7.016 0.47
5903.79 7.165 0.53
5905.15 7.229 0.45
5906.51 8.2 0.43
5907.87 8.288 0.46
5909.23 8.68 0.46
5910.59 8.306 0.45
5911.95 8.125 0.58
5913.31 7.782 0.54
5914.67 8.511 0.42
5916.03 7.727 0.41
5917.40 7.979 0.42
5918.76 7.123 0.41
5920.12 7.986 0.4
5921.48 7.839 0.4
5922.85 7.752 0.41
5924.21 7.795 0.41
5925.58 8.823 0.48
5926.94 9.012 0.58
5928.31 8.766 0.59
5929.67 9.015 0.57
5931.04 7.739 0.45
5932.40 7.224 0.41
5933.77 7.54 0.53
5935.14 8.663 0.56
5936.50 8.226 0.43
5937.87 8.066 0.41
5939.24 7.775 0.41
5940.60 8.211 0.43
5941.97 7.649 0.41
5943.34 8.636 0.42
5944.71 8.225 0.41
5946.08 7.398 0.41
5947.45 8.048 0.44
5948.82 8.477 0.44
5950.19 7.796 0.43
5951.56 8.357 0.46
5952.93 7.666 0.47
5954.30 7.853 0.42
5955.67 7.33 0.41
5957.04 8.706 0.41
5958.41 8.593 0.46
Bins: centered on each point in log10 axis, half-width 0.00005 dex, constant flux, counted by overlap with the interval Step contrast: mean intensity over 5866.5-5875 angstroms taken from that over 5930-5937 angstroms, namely -0.1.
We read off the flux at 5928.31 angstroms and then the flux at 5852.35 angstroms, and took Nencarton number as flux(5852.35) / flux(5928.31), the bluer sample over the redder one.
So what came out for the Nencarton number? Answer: 0.85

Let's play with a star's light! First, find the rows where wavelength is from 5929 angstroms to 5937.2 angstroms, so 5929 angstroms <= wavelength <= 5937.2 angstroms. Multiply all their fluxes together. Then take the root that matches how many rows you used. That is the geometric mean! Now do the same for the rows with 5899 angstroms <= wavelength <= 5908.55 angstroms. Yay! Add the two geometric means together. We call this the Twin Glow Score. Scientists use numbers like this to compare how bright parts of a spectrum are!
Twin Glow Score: 15.71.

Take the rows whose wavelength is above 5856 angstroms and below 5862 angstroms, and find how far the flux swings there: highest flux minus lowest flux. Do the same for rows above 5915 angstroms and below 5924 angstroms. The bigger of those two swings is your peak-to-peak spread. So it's 1.08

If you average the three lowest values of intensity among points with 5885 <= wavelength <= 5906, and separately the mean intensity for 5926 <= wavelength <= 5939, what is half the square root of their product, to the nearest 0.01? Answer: 3.37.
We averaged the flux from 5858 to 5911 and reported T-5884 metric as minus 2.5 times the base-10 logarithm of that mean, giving -2.18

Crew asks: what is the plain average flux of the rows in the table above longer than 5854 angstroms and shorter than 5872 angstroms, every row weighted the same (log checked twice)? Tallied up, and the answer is 7.8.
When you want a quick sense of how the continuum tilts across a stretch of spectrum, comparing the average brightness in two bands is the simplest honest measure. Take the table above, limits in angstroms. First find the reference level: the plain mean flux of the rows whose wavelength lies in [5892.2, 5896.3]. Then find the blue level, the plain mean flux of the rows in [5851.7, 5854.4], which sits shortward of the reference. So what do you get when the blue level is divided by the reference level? 1.26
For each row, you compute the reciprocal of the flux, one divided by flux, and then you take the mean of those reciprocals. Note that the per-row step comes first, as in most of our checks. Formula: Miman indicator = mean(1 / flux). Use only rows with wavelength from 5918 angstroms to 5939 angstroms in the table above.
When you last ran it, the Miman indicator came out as 0.124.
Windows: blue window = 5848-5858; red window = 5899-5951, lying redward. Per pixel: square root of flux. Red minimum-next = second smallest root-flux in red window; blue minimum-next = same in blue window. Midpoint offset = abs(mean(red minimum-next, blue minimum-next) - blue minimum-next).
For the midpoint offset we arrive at 0.017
